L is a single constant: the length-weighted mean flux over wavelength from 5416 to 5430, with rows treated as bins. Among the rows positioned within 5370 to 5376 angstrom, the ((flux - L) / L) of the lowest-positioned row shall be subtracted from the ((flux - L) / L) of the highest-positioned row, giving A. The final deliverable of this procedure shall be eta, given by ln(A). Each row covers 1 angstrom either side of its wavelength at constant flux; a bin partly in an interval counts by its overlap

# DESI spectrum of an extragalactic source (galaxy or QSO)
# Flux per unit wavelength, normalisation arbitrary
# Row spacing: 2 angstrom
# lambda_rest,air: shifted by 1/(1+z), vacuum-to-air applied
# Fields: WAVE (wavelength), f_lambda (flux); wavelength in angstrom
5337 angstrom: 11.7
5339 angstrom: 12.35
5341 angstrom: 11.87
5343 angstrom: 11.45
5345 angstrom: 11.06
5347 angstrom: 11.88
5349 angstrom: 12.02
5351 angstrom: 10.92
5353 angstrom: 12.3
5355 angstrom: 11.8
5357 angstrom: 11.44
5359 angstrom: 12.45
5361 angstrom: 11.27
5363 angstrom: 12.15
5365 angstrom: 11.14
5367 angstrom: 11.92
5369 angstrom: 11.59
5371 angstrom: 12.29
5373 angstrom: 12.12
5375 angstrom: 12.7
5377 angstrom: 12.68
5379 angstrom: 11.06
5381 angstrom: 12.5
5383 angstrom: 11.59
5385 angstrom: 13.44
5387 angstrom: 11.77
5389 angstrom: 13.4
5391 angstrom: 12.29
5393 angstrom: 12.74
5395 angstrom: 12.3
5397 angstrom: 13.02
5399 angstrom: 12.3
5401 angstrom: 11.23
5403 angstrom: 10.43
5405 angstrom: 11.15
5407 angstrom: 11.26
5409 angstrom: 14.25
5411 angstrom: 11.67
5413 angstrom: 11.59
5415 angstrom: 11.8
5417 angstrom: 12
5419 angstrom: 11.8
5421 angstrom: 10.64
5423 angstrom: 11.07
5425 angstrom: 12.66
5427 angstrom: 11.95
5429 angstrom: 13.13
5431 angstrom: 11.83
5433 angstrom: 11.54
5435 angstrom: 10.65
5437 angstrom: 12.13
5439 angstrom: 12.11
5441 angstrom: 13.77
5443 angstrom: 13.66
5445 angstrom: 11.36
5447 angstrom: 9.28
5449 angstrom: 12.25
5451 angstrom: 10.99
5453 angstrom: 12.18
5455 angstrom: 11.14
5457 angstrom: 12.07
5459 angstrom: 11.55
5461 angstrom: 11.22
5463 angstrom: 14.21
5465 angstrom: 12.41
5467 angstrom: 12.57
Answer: -3.4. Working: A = 0.03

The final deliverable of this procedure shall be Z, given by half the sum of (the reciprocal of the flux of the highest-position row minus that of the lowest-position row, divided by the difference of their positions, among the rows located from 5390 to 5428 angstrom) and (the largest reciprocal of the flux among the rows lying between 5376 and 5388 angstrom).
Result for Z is 0.0452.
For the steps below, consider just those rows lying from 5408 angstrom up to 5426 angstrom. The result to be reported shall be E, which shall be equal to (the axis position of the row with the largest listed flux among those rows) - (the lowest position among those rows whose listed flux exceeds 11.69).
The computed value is 0 angstrom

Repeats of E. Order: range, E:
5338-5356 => 0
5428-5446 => 12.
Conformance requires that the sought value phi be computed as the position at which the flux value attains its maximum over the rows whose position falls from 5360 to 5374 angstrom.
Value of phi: 5371 angstrom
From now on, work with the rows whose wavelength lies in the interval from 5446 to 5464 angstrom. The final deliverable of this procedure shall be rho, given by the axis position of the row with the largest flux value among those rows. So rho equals 5463 angstrom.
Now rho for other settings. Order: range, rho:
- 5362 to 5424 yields 5409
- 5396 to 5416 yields 5409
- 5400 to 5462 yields 5409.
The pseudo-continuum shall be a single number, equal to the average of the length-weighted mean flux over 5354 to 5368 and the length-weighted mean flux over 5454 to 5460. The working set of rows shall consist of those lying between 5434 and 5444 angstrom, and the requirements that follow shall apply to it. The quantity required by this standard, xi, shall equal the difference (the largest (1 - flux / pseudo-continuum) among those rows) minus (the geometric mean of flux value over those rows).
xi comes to -12.3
